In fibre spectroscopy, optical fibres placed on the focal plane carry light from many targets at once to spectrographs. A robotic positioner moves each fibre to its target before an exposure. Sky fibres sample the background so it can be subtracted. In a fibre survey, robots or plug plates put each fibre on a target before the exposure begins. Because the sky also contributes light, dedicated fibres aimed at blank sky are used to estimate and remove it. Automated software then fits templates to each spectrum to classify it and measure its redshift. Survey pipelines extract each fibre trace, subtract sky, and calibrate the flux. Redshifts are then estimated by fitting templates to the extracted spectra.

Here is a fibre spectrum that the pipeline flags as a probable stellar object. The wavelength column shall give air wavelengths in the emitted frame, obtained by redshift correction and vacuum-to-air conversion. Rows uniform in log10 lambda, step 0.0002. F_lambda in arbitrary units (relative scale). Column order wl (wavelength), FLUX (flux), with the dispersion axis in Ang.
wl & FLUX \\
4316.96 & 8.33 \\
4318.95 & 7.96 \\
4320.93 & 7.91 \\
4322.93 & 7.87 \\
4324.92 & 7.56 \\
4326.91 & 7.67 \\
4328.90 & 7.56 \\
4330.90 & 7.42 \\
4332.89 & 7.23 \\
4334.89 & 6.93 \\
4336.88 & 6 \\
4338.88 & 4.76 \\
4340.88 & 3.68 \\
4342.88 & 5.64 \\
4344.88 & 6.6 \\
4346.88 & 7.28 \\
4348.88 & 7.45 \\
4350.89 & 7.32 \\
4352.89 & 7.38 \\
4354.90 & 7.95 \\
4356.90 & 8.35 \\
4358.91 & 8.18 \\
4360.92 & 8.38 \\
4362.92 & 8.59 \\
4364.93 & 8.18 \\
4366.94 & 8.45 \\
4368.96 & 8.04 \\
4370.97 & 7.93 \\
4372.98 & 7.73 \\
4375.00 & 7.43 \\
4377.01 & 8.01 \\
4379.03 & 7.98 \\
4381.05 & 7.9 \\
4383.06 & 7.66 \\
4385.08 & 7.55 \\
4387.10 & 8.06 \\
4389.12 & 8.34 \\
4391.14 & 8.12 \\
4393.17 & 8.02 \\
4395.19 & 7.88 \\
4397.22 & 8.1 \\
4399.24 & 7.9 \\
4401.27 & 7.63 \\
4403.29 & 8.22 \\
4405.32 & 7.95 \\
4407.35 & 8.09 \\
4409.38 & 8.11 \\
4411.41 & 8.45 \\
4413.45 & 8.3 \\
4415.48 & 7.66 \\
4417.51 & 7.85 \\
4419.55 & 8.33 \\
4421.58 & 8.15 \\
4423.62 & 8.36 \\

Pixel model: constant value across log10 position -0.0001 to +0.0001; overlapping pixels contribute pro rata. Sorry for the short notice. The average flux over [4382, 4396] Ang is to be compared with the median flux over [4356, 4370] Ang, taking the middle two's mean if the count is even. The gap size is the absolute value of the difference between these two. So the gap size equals 0.4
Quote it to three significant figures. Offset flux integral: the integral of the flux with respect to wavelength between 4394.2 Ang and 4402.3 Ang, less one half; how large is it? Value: 63.3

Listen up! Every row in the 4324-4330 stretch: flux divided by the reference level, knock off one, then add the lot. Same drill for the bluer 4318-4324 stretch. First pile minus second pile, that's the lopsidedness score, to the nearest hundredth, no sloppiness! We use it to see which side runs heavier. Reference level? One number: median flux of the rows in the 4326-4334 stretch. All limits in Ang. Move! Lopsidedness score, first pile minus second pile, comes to -0.13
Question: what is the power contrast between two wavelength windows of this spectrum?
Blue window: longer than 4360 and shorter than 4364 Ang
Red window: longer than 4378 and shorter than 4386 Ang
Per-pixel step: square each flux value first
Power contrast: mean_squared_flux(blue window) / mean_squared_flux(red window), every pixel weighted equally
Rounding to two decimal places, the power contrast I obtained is 1.19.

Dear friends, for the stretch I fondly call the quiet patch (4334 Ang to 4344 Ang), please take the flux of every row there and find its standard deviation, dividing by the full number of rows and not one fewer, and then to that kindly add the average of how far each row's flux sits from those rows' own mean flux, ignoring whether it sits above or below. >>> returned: 2.1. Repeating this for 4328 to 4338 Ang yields 1.0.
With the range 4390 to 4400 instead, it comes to 0.2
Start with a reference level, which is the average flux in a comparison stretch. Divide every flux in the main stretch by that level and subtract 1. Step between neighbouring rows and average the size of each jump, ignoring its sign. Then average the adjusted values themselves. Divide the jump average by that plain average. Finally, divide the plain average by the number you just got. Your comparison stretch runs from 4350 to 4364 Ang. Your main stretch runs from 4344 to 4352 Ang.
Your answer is 0.28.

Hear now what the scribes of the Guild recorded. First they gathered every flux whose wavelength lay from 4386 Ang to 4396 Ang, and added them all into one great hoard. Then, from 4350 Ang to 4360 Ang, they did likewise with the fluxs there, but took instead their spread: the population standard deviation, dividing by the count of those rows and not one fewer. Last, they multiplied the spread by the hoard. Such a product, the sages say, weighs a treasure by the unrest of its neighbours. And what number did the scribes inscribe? 17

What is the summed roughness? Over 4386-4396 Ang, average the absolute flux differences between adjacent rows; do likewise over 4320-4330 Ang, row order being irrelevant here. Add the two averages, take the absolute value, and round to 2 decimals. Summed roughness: 0.33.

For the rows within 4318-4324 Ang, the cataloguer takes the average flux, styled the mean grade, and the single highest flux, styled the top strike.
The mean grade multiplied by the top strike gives 63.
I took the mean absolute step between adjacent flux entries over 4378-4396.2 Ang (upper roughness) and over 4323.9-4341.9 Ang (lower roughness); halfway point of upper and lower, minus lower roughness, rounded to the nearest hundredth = -0.15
